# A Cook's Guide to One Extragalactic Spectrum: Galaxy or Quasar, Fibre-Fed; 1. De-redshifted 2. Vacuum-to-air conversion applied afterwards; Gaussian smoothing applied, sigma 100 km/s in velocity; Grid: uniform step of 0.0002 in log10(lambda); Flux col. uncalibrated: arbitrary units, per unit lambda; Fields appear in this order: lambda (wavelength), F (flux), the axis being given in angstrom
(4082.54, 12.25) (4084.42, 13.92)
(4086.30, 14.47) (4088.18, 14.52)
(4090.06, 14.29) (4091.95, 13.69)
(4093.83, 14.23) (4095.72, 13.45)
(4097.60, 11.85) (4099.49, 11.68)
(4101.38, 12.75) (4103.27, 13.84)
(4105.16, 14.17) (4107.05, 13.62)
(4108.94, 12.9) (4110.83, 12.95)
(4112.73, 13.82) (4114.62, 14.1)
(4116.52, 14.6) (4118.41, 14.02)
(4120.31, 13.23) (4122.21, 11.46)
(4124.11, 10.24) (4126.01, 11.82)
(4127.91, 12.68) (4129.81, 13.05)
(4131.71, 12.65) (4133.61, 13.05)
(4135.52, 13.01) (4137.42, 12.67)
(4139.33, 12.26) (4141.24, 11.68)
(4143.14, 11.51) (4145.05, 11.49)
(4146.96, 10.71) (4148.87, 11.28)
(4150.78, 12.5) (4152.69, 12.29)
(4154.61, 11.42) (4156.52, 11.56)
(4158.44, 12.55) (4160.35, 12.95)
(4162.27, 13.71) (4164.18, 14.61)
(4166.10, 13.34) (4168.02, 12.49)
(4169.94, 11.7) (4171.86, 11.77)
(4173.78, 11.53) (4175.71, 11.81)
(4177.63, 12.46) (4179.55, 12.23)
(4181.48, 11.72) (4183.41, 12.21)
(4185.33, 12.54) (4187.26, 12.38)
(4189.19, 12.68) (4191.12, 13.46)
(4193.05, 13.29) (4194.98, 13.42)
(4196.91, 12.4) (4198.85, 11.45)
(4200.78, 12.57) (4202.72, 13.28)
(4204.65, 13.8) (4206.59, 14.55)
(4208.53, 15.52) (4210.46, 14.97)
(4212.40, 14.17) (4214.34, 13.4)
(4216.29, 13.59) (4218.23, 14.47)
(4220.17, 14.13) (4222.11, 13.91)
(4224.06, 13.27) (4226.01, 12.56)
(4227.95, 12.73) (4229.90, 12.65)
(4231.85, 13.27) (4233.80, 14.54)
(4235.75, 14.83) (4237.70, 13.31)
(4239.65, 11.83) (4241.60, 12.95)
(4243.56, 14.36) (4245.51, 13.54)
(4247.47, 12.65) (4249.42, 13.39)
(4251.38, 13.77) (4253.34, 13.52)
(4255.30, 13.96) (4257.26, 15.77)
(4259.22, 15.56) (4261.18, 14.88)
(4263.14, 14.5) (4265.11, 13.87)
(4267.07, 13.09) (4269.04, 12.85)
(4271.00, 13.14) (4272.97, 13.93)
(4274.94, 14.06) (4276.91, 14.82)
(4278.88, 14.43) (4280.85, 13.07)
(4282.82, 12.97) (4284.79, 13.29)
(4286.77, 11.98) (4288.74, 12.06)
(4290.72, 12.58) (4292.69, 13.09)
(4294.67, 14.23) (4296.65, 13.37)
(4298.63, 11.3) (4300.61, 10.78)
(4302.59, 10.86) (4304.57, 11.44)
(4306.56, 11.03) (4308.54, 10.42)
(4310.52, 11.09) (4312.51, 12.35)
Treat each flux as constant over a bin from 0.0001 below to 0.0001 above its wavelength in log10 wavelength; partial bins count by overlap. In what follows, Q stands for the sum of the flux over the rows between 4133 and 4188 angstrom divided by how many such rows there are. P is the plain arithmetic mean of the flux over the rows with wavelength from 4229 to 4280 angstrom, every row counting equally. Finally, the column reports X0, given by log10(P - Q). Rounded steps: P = 13.8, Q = 12.3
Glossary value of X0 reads 0.20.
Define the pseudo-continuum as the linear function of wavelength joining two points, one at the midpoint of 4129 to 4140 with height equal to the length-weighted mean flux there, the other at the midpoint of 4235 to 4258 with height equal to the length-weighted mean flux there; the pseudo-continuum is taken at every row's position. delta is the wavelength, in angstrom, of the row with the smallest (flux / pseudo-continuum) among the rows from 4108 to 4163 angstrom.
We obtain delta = 4124.11 angstrom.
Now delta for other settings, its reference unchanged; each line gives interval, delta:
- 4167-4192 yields 4173.78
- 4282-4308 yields 4300.61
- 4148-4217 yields 4198.85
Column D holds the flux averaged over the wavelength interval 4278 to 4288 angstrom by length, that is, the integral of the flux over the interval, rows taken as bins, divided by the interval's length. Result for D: 13.1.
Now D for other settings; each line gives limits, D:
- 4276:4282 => 14.1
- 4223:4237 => 13.4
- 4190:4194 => 13.3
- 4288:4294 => 12.7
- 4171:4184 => 11.9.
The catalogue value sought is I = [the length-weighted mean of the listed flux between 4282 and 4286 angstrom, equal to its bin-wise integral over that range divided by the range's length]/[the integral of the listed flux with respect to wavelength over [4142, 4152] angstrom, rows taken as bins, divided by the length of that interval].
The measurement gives 1.13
